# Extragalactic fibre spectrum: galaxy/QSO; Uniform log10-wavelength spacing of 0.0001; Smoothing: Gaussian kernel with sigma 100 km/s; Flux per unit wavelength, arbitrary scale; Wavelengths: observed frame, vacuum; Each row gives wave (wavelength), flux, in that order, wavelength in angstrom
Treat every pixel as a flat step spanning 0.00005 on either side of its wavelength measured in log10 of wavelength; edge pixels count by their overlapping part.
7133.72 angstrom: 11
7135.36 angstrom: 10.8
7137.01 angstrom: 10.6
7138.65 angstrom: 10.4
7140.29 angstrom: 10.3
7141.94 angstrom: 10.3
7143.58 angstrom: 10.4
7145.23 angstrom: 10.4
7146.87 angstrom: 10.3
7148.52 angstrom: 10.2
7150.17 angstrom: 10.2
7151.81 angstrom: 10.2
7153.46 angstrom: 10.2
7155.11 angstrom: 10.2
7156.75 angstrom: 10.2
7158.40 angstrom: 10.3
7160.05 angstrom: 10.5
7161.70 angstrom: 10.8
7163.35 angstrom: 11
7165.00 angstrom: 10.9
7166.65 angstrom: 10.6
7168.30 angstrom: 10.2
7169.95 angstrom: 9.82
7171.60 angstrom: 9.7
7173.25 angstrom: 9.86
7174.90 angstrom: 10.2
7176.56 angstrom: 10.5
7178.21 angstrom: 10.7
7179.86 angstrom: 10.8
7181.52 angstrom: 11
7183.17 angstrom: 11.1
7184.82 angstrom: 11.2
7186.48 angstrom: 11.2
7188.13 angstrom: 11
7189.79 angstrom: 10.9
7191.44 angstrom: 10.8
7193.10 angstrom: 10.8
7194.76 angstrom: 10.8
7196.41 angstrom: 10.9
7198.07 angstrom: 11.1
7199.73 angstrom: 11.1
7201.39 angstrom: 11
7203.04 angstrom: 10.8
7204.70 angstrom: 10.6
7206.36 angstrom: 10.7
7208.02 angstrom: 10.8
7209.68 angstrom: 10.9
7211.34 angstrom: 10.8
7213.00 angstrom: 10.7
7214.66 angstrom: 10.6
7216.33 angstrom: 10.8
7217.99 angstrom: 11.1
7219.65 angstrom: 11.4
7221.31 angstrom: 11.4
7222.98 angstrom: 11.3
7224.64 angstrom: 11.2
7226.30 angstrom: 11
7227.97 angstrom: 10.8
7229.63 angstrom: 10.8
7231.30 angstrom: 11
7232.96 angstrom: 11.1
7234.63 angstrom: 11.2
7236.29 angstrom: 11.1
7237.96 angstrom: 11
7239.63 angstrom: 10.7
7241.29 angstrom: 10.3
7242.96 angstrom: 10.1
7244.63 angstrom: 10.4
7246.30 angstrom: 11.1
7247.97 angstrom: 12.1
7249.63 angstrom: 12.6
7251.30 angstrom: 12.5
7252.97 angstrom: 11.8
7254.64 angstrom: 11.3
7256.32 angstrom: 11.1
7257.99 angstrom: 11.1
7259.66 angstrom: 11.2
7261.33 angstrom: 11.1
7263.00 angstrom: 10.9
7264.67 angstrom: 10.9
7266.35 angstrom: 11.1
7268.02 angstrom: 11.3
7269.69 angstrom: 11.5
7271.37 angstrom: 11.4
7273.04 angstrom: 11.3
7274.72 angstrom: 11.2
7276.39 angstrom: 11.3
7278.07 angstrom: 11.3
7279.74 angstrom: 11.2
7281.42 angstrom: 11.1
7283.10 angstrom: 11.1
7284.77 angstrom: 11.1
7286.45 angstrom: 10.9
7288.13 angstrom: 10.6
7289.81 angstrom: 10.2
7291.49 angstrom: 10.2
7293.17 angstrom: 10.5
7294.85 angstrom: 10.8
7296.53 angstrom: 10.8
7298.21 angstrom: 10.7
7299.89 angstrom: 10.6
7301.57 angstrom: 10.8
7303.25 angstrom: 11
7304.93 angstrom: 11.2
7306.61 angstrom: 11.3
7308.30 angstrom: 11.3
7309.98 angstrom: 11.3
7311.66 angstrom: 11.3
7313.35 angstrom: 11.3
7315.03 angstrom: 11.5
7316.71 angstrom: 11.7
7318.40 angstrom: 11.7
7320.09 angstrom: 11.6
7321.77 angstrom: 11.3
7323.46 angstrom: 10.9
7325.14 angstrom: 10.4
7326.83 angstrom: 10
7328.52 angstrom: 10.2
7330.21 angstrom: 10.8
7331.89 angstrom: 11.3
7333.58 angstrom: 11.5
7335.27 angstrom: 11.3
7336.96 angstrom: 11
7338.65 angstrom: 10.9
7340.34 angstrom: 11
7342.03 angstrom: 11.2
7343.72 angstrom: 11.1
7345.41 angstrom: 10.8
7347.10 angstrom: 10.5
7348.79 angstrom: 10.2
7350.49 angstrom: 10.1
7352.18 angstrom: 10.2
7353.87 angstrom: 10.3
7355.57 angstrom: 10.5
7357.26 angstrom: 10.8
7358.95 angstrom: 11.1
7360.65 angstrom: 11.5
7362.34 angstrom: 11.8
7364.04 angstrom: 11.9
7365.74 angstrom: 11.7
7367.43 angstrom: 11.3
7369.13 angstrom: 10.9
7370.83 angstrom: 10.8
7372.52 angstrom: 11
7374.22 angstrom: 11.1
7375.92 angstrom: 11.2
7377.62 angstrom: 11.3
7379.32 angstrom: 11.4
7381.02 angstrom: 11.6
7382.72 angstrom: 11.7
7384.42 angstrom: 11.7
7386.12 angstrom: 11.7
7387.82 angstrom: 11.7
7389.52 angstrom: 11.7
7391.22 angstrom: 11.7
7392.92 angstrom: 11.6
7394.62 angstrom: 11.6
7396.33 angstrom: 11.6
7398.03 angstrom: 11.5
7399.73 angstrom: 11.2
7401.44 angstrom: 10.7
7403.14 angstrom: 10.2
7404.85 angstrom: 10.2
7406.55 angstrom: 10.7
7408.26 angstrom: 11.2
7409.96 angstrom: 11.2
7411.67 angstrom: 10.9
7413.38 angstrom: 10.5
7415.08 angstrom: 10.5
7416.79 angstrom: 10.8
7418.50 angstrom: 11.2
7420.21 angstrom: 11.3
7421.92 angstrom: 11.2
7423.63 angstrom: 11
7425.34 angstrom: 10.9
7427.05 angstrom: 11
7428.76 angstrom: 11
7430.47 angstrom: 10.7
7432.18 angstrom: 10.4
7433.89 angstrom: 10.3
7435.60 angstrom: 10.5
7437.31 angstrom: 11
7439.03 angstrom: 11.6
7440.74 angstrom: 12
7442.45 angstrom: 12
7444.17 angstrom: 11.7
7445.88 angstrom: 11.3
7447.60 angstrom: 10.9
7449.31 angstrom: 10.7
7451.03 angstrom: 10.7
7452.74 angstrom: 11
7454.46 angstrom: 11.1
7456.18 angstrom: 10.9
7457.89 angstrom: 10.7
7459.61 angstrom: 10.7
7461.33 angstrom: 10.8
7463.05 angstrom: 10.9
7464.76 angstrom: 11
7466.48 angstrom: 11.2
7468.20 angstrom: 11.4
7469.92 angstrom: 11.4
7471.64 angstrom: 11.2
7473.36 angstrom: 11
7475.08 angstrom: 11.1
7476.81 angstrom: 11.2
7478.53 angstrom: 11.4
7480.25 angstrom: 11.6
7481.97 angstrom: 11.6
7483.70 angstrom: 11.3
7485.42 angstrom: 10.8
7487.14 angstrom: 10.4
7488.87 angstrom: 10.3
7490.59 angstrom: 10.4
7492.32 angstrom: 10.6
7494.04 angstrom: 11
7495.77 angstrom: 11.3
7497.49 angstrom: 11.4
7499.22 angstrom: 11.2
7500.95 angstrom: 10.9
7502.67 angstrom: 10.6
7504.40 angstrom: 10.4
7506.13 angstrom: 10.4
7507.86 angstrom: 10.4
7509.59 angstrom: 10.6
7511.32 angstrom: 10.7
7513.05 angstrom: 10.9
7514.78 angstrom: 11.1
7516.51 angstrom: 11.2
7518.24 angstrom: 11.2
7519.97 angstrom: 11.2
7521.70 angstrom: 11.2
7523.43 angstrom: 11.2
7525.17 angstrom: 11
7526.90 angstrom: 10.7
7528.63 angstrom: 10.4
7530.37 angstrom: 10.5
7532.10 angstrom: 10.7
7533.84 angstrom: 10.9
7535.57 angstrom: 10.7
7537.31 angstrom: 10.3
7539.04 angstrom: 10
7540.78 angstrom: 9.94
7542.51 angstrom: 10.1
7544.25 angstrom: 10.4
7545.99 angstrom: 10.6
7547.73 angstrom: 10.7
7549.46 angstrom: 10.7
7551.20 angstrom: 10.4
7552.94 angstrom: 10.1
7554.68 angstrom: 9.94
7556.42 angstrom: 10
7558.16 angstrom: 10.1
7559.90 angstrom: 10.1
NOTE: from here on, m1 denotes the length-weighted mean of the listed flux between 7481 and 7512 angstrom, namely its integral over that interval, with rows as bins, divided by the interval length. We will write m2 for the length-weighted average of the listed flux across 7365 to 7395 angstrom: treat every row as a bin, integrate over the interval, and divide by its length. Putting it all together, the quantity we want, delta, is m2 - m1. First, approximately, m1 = 10.8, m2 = 11.4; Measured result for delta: 0.6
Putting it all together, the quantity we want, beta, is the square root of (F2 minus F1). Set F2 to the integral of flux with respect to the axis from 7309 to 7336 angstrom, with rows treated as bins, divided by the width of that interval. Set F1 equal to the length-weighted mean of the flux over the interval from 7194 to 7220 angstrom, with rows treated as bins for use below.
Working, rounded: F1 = 10.87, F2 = 11.1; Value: 0.51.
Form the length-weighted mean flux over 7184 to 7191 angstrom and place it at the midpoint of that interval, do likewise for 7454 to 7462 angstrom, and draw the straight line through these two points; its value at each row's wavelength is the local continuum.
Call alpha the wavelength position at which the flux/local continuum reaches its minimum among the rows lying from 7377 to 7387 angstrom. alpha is 7377.62 angstrom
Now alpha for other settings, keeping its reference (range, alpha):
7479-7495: 7488.87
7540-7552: 7540.78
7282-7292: 7289.81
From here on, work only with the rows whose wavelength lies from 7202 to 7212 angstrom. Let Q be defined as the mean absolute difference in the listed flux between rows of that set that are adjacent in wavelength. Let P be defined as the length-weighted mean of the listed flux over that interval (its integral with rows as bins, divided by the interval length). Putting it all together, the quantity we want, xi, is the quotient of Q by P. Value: 0.011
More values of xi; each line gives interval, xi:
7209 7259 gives 0.022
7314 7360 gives 0.023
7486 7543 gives 0.016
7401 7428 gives 0.022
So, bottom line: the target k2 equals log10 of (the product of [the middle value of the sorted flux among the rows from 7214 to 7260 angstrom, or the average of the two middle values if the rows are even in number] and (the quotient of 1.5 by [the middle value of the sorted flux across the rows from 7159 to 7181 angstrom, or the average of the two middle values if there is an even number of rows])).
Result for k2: 0.200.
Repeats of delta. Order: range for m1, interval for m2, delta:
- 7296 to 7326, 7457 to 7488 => -0.1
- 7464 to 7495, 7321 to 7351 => -0.2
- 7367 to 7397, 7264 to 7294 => -0.4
